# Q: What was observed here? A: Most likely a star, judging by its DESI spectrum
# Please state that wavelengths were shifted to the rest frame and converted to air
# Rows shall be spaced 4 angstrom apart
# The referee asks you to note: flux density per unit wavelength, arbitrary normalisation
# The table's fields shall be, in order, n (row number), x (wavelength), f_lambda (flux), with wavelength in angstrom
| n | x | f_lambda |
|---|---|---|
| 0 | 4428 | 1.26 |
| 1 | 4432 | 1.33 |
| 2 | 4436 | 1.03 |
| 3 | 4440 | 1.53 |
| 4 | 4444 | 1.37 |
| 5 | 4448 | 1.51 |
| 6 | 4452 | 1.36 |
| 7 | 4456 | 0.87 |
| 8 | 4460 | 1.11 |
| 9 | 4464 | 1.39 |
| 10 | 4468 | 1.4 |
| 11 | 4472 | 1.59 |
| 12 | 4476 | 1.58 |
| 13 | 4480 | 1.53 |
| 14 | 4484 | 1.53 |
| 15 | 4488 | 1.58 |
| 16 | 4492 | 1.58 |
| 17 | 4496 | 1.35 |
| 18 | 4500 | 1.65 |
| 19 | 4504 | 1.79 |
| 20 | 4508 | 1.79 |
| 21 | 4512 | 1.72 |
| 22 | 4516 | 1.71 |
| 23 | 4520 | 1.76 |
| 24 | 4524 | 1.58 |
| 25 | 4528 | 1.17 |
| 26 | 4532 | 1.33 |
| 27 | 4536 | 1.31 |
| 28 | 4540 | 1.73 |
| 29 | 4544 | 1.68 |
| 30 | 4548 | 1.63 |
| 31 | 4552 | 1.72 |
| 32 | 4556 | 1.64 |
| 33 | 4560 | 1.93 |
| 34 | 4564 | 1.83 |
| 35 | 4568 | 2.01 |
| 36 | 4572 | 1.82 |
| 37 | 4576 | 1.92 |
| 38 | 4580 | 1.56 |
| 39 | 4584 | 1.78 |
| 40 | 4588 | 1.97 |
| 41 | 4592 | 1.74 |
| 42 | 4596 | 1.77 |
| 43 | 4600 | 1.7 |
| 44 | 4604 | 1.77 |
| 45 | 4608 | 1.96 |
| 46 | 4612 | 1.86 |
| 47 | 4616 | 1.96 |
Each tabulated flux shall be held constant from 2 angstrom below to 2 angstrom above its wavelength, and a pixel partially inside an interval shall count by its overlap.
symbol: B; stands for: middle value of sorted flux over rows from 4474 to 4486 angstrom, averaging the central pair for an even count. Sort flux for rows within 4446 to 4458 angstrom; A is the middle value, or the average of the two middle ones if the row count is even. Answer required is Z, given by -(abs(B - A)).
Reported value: -0.17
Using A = 1.4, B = 1.53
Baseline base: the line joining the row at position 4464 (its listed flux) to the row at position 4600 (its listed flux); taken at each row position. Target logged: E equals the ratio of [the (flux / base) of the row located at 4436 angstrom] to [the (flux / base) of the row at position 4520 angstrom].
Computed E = 0.67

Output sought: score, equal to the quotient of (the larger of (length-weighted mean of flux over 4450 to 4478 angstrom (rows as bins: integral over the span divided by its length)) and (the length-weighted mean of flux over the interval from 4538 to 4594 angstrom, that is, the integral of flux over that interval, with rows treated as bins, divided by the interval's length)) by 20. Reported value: 0.089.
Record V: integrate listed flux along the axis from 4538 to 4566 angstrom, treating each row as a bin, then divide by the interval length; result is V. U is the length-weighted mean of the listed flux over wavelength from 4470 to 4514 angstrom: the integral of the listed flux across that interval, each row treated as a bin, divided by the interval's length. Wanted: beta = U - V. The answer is -0.13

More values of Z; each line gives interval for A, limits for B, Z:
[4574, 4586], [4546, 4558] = -0.14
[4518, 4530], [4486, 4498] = 0.00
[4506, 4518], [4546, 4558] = -0.08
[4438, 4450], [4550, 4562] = -0.21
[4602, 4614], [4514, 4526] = -0.15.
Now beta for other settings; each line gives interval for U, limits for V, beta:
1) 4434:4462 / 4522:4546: -0.21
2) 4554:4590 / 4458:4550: 0.29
